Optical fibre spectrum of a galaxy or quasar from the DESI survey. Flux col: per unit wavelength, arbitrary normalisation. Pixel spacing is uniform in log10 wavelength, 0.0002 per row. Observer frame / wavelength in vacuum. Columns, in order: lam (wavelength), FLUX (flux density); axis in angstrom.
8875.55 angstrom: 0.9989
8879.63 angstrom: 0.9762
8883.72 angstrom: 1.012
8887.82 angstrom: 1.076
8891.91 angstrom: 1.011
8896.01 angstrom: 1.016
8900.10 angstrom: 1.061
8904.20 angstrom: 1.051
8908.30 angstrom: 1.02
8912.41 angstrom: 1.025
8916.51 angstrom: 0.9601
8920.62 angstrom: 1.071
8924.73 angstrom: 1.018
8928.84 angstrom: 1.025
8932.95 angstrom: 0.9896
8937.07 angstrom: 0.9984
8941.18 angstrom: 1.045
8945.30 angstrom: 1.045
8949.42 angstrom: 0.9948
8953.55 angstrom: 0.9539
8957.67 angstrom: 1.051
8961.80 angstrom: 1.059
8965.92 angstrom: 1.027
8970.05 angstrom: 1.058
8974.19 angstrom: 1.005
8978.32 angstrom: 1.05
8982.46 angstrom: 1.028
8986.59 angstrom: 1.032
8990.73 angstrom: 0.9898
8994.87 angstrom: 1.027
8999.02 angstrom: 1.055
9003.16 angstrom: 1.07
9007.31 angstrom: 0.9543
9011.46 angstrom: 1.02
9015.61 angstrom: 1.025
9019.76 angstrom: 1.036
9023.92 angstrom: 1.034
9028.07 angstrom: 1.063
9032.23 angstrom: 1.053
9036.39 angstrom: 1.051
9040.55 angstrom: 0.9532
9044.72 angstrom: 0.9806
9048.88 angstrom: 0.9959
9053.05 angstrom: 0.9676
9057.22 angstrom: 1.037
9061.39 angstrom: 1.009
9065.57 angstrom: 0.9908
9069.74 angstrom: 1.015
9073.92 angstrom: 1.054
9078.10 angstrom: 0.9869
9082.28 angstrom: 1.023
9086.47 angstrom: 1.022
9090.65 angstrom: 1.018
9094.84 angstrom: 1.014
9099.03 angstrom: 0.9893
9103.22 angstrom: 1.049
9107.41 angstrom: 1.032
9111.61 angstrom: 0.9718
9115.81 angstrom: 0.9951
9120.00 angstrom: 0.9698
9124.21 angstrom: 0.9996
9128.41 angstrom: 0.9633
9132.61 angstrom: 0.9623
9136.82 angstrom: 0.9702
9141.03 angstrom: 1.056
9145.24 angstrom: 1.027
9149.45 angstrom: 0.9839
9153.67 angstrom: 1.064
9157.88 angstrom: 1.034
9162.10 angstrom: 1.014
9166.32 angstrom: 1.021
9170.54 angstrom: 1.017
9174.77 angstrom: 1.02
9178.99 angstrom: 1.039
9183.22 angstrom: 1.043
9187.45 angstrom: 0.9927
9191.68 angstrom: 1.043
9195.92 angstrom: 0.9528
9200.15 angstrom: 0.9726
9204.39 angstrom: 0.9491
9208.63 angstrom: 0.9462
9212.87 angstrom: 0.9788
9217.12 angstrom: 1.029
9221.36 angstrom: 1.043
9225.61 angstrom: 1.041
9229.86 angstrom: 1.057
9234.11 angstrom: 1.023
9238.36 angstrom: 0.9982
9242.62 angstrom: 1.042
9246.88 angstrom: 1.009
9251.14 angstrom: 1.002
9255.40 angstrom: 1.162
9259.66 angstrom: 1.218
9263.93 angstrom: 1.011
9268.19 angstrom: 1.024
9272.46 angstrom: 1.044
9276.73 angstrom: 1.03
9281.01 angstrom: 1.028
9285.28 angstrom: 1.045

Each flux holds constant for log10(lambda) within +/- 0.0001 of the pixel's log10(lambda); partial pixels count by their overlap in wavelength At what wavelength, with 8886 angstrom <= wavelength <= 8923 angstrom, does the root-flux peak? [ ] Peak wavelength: 8887.82 angstrom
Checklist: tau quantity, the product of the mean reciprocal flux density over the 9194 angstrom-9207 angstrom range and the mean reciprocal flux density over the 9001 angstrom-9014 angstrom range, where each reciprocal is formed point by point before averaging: 1.03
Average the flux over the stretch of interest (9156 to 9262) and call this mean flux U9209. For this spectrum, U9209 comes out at 1.03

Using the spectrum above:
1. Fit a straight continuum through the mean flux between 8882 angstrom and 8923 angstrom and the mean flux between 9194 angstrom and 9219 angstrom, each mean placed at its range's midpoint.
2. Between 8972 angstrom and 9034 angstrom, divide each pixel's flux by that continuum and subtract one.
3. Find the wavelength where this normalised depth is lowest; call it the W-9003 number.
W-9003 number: 9007.31 angstrom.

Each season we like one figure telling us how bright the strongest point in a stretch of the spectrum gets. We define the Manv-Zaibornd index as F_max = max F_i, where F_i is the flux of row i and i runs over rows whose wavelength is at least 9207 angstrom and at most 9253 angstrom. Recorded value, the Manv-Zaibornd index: 1.057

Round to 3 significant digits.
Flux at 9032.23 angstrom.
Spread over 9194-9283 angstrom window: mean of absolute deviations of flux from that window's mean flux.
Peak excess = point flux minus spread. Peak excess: 1.01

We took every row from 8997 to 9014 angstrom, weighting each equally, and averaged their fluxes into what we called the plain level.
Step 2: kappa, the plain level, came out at 1.025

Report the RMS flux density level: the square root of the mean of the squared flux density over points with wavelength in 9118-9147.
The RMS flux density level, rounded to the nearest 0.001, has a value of 0.993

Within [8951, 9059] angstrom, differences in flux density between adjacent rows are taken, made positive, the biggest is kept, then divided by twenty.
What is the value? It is 0.0058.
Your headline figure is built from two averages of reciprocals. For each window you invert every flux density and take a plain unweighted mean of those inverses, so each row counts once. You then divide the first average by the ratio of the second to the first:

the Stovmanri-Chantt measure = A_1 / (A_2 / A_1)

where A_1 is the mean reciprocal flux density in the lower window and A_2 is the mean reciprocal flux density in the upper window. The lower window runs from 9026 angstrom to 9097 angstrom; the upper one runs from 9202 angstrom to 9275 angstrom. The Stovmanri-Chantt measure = 1.00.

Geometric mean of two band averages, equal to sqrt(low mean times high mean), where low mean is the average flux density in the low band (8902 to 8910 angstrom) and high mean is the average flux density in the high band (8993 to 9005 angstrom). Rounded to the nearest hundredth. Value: 1.04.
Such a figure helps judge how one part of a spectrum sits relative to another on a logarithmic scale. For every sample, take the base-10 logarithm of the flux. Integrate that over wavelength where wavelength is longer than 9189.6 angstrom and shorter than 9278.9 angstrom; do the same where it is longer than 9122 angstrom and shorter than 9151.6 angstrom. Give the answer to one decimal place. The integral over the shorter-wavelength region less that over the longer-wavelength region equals -1.1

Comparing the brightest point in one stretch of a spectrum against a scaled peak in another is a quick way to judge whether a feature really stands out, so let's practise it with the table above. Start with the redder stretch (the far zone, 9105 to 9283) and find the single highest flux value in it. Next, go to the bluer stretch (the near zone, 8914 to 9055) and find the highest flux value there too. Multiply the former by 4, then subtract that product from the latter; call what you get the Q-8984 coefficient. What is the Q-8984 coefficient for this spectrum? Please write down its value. -3.80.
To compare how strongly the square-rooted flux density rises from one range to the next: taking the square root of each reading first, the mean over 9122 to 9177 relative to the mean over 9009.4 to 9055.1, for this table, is 1.00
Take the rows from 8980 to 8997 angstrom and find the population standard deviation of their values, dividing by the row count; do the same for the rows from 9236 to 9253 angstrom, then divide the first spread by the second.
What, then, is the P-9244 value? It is 1.0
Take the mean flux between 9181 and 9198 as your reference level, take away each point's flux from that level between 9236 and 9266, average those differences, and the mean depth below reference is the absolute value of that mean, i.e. 0.055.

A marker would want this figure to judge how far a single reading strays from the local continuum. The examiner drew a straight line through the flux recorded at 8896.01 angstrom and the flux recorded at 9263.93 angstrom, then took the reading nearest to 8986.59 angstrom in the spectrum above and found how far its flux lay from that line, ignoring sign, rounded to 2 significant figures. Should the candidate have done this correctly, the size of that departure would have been 0.017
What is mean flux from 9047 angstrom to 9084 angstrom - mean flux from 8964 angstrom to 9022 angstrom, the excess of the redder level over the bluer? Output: -0.018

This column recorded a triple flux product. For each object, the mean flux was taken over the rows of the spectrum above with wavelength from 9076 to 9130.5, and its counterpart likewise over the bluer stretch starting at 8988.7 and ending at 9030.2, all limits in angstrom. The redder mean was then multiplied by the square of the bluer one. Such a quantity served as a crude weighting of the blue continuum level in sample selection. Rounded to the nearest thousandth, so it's 1.058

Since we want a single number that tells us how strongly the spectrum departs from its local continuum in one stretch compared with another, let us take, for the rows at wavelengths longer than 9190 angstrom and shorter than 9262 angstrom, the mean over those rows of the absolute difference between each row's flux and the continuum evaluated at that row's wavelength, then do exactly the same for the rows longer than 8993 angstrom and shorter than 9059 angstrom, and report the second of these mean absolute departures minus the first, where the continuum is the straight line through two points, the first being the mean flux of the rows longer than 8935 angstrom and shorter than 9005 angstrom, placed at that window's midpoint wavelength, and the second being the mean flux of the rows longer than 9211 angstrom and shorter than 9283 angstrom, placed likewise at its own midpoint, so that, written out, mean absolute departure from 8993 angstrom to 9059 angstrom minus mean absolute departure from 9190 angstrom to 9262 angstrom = -0.022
